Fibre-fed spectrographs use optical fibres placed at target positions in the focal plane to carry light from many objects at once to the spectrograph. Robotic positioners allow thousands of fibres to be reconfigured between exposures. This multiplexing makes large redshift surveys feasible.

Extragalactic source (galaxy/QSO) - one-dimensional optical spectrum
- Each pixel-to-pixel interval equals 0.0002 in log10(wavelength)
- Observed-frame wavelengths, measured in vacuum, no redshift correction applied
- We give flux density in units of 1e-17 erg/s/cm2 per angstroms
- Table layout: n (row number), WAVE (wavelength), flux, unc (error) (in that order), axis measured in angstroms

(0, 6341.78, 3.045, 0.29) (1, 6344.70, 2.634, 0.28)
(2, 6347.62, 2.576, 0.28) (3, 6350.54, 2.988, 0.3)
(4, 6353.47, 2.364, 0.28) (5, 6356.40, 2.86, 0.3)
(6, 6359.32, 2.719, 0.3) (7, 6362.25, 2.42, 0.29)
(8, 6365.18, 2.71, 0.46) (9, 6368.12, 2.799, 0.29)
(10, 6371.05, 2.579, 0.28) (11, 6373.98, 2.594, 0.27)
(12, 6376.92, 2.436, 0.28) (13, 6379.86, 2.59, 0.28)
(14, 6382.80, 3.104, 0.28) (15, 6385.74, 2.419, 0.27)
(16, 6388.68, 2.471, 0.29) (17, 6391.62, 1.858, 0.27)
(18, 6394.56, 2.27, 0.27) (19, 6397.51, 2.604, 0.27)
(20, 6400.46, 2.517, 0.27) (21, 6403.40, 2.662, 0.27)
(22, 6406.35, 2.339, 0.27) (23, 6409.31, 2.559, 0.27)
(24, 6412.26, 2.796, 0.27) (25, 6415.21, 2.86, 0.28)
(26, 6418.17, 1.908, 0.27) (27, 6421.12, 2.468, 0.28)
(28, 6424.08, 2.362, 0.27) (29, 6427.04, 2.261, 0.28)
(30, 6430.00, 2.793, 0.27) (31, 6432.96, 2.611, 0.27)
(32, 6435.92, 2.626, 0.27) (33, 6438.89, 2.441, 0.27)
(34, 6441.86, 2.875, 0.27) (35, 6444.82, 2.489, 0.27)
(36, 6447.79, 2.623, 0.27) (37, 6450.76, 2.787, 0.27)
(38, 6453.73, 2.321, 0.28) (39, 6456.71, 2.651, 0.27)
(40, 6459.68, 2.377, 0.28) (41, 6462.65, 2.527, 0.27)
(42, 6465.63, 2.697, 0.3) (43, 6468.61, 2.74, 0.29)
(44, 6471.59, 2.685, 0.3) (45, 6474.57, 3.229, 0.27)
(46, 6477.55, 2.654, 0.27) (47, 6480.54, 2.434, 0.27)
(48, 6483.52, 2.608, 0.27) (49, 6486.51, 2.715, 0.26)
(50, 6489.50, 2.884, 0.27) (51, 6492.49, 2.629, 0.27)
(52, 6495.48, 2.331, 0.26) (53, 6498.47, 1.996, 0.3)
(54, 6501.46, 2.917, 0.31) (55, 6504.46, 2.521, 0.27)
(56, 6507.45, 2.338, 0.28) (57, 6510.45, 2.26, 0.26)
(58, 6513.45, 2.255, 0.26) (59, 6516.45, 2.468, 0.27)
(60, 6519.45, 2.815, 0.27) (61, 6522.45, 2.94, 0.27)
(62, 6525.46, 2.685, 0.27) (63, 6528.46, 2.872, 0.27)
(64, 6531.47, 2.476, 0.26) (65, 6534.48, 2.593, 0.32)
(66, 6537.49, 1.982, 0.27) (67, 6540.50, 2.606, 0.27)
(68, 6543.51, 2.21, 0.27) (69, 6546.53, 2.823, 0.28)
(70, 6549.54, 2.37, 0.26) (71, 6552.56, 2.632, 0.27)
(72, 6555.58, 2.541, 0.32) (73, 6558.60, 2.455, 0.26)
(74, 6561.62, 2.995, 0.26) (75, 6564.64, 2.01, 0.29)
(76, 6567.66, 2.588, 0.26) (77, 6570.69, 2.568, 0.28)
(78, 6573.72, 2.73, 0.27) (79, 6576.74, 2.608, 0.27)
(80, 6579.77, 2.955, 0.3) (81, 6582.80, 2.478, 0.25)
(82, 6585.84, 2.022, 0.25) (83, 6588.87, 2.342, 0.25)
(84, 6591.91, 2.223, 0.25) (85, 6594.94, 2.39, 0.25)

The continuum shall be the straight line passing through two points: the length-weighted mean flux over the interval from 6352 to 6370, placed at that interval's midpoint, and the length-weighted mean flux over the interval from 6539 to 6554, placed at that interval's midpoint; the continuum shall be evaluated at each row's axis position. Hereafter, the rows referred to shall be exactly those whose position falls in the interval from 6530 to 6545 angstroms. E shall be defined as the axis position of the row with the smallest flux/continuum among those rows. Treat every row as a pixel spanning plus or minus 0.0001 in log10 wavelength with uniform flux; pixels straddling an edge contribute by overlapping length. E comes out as 6537.49 angstroms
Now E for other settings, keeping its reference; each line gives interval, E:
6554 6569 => 6564.64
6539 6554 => 6543.51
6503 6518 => 6513.45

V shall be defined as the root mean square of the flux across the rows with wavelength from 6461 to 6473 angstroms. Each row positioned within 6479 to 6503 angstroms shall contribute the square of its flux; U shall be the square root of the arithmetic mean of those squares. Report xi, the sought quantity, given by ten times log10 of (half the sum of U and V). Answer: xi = 4.19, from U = 2.58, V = 2.66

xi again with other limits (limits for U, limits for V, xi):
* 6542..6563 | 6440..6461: 4.14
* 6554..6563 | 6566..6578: 4.23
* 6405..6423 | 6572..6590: 4.02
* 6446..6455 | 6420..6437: 4.07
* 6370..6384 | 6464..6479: 4.38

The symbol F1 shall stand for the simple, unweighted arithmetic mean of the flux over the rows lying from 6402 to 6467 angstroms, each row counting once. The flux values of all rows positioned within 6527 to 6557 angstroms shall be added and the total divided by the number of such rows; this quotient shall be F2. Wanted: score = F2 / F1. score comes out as 0.986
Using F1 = 2.55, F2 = 2.51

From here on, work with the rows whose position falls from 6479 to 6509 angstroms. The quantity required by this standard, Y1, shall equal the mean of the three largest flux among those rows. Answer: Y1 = 2.84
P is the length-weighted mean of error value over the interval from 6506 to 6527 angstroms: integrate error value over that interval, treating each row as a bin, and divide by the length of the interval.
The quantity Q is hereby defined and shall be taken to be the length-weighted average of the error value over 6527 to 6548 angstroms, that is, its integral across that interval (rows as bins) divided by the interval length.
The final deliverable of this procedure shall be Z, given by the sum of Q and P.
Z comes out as 0.546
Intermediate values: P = 0.269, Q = 0.277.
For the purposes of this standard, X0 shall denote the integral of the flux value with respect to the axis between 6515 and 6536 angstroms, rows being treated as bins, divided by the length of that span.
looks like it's 2.69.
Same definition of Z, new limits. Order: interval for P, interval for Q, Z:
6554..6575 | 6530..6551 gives 0.553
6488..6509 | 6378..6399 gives 0.556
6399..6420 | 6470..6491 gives 0.545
